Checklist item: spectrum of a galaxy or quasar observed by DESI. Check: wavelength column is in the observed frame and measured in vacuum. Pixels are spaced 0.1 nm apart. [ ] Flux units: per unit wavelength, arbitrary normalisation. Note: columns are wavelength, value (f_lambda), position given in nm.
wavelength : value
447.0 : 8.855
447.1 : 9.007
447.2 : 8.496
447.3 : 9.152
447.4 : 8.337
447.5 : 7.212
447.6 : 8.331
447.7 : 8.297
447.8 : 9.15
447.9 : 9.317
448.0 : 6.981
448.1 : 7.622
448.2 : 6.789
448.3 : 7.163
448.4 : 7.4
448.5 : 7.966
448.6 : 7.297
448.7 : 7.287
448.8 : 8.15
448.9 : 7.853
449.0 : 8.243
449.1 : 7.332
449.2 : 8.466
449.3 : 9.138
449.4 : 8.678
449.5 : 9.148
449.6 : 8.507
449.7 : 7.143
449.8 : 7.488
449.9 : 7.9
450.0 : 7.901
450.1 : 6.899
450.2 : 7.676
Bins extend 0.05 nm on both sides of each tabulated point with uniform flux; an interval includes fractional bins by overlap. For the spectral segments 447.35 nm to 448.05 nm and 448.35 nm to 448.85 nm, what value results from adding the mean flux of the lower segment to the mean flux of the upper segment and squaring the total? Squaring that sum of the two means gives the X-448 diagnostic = 251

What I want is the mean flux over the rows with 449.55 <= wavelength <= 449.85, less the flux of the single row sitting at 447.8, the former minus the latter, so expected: -1.4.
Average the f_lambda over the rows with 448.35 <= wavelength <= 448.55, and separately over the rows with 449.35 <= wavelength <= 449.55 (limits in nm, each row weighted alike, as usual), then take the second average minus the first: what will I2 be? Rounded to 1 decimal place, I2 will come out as 1.2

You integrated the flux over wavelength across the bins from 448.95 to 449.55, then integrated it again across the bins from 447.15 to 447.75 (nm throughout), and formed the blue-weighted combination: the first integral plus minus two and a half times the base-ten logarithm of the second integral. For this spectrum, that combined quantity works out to 3.4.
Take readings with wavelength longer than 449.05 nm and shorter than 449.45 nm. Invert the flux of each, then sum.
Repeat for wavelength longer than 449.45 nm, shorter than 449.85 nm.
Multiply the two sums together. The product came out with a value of 0.240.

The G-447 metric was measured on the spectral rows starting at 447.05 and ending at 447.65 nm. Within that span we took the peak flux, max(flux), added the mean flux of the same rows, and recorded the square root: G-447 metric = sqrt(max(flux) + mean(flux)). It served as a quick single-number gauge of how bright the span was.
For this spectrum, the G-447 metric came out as 4.19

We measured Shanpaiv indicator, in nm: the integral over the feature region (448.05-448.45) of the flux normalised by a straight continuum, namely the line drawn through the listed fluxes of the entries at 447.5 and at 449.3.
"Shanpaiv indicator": 0.36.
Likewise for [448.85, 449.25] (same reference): 0.36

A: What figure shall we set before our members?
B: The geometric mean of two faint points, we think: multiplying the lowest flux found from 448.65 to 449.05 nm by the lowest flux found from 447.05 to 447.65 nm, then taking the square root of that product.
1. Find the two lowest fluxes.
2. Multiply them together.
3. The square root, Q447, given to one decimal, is 7.2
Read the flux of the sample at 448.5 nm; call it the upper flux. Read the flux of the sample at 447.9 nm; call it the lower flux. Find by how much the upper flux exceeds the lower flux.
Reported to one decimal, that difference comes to -1.4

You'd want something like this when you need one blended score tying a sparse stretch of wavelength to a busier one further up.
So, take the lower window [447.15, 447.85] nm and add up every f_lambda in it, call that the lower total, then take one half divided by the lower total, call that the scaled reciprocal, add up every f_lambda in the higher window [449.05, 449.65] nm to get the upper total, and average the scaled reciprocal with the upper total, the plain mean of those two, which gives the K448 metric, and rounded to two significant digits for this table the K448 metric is 26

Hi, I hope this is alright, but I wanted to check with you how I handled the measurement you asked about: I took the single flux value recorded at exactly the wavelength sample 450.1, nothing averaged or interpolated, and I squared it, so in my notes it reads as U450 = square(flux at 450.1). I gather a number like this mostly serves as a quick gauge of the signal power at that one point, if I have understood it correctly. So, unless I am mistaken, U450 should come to 48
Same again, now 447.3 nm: 84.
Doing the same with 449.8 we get 56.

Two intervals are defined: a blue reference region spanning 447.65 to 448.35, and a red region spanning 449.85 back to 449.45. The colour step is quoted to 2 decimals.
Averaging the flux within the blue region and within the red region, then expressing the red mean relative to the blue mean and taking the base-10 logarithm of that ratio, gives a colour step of 0.01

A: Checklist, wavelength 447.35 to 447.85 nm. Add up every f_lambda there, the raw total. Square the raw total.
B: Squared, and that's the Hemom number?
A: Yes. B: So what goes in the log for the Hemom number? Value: 1708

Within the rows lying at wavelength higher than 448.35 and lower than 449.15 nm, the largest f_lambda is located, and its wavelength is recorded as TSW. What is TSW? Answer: 449.0 nm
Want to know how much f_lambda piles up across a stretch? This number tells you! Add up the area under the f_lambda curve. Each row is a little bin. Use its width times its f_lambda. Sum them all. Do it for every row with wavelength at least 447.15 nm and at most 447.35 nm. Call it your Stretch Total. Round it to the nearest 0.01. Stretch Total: 1.76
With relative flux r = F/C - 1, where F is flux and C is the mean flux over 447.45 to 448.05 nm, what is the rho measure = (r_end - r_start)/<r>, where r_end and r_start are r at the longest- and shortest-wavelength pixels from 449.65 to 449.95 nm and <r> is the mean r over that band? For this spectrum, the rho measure -1.1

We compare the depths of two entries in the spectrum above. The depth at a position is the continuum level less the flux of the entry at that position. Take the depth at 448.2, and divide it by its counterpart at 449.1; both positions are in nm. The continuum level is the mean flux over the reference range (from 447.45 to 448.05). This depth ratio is 1.6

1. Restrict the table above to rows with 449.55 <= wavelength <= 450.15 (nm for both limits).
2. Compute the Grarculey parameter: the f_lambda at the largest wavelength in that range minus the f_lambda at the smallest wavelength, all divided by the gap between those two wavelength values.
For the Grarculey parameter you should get -3.2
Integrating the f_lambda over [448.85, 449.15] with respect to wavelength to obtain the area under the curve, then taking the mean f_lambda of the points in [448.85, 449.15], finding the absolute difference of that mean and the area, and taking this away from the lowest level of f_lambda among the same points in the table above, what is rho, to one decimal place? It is 1.9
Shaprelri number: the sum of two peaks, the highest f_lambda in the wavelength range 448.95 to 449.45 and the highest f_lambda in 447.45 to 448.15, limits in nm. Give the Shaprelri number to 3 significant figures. 18.5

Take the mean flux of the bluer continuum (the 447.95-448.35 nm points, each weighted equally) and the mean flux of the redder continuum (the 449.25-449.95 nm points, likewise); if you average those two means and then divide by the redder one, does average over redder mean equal 0.93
